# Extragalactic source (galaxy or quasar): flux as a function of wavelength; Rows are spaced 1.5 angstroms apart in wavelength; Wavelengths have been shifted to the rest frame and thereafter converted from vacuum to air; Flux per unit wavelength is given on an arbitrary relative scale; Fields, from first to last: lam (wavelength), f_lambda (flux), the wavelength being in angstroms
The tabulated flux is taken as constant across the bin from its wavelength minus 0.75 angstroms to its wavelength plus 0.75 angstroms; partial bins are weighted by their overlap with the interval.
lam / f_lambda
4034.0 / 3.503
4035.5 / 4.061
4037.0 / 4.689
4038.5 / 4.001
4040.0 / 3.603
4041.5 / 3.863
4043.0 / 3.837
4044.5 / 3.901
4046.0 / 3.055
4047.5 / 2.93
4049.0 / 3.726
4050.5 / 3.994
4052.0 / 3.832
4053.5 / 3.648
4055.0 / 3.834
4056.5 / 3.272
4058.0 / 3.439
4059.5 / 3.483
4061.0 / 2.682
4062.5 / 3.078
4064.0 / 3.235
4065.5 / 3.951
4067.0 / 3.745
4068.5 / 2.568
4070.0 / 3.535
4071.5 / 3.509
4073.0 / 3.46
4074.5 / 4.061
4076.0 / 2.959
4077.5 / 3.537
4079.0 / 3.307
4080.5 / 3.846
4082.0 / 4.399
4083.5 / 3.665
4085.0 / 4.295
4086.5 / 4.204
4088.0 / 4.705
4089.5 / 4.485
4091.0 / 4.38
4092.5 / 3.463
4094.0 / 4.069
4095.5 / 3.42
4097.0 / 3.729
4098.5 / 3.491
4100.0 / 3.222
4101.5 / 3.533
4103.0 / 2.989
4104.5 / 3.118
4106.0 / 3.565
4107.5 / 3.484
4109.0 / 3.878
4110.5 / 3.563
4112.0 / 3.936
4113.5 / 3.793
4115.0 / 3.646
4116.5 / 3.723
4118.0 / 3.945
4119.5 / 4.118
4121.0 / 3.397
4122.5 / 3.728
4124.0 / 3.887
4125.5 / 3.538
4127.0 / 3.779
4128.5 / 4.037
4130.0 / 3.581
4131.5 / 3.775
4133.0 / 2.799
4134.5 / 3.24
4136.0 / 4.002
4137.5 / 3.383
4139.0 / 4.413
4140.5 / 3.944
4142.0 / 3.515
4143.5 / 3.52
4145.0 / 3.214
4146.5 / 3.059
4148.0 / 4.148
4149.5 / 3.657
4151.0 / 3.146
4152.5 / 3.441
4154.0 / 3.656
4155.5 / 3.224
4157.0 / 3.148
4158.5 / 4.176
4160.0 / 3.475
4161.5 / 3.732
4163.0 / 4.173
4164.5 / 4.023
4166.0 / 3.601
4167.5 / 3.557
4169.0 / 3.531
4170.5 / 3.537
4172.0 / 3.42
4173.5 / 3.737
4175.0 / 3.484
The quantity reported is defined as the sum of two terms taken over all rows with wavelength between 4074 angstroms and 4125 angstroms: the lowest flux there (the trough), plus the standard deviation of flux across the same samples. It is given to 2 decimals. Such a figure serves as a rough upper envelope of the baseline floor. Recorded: 3.38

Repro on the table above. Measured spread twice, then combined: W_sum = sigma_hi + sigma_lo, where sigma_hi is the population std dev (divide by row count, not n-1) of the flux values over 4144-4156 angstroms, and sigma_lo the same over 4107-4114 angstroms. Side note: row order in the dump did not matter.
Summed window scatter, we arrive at 0.52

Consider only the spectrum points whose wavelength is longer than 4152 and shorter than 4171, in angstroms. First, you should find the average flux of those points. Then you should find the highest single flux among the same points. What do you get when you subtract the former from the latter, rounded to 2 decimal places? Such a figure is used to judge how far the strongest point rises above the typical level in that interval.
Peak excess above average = 0.54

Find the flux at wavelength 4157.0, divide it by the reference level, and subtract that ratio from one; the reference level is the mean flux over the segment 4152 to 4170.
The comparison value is 0.14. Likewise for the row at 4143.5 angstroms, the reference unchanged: 0.03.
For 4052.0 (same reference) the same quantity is -0.05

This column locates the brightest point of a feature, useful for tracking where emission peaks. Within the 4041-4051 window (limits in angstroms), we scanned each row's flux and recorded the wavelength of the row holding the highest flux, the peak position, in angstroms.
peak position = 4050.5 angstroms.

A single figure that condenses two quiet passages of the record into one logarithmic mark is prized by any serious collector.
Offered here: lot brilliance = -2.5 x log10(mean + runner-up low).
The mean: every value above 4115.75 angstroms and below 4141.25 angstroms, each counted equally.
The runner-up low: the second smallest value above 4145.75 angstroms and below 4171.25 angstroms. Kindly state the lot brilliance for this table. -2.09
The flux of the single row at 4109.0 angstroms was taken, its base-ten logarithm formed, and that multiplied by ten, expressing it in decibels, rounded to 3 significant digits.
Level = 5.89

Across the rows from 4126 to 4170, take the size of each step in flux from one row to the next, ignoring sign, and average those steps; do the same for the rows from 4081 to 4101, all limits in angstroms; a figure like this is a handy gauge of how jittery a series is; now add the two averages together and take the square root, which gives 0.937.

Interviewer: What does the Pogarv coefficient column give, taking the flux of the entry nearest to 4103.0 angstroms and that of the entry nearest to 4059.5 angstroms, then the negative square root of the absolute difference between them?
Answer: -0.70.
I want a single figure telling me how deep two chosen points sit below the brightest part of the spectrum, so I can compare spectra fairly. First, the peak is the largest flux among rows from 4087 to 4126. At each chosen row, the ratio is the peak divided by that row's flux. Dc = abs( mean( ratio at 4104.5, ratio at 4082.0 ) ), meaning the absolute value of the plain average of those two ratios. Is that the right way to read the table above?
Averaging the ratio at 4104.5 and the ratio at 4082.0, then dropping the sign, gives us 1.29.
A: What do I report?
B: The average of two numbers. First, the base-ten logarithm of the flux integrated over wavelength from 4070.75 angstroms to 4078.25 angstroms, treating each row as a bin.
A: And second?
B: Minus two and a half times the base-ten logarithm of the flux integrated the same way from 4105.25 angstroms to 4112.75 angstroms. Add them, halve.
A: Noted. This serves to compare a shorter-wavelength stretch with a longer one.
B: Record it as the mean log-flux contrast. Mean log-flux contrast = -1.09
